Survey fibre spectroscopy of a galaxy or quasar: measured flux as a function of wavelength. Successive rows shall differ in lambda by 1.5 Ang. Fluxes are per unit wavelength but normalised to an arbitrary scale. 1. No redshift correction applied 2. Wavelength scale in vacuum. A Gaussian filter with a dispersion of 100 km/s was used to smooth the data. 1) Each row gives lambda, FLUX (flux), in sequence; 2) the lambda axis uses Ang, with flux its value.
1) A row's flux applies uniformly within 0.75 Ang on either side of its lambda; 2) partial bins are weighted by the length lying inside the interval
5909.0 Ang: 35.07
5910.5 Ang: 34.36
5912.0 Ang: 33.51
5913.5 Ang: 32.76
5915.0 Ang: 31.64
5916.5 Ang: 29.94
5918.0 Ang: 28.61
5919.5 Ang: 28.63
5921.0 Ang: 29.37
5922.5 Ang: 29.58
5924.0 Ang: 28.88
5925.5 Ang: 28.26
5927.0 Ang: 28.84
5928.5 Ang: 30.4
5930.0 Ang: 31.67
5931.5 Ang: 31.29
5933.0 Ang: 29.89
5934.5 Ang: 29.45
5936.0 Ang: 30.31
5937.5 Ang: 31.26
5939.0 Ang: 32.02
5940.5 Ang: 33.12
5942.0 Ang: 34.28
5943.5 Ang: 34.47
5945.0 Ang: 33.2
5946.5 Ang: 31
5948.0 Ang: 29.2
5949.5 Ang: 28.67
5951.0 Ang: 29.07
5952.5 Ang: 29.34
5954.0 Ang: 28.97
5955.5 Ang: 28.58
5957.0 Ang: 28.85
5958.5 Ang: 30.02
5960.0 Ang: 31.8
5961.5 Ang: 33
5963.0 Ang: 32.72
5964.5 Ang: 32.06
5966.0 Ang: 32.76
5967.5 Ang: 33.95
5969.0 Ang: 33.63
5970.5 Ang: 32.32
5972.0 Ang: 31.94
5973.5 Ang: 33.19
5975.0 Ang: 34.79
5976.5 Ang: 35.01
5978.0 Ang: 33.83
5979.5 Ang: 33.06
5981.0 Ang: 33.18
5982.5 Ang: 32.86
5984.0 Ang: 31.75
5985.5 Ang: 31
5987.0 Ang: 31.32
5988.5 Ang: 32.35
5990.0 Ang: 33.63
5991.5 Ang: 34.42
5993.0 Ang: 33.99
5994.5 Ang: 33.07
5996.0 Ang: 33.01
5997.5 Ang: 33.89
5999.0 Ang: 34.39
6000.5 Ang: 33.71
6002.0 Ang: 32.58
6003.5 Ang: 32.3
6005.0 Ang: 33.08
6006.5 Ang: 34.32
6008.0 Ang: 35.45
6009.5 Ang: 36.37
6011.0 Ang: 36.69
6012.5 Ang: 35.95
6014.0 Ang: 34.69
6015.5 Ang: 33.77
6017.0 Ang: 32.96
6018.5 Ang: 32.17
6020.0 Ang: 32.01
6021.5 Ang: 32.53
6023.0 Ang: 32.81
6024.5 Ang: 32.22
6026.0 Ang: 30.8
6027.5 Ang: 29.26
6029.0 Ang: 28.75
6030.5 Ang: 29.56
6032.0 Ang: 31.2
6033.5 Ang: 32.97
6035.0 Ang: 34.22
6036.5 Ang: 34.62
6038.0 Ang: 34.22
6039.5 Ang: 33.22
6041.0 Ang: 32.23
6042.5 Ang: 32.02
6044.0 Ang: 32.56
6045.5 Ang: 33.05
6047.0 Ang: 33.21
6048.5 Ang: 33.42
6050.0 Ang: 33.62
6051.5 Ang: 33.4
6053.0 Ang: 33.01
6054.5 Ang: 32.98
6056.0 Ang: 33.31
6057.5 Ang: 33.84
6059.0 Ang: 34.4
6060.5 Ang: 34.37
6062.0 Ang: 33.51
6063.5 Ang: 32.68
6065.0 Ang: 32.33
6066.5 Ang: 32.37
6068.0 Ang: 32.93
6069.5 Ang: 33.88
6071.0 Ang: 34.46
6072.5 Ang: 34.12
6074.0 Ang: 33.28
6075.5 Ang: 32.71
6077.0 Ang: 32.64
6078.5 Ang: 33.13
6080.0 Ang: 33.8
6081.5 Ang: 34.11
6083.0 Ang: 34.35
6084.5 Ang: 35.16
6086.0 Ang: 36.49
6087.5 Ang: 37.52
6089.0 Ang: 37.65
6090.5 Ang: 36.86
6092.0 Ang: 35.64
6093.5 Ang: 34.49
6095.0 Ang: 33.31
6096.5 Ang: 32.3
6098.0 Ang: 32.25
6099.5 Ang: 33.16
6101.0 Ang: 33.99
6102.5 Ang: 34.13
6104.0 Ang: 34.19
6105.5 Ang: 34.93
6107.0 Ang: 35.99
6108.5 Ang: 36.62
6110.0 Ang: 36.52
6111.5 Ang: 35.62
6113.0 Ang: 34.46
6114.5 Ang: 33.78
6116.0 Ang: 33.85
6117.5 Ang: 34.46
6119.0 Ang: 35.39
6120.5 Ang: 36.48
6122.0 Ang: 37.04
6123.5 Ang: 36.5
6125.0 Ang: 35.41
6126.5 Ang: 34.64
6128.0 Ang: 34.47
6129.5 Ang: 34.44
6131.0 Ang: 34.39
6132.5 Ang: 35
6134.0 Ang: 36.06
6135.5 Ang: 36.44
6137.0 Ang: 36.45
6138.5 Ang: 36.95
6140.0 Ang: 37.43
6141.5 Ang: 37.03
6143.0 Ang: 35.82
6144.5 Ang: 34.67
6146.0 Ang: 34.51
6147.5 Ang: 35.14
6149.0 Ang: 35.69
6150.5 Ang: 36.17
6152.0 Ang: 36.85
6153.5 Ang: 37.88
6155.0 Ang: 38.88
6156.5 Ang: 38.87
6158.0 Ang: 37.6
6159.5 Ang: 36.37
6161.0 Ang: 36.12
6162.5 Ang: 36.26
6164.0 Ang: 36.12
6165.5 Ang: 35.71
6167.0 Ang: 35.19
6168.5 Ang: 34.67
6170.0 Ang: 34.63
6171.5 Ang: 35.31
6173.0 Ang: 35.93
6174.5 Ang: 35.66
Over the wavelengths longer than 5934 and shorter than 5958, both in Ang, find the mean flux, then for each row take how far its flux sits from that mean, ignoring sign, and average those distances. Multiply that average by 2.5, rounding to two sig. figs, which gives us 4.4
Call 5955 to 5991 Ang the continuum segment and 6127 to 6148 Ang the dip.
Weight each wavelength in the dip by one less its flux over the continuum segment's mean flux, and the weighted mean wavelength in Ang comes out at 6138.2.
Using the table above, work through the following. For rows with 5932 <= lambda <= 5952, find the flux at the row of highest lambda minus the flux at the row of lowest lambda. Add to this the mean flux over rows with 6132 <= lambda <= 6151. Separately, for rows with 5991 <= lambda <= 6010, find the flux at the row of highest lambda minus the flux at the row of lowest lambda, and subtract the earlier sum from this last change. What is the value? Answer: -33.2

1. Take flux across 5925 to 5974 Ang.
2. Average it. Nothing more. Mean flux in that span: 31.2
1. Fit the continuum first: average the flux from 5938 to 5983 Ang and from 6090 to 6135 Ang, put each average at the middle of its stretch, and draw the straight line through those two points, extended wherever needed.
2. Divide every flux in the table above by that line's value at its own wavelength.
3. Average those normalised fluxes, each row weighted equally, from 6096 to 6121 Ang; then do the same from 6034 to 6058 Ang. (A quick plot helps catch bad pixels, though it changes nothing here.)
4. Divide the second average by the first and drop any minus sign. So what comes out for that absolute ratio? 1.00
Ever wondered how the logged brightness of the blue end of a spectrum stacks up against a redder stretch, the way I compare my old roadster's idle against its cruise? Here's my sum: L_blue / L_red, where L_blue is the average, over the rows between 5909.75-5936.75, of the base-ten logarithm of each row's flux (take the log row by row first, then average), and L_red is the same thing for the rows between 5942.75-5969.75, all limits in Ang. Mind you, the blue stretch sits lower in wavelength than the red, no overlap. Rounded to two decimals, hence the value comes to 0.99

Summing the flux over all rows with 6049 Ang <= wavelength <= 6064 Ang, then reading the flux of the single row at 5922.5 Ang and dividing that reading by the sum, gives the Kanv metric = 0.088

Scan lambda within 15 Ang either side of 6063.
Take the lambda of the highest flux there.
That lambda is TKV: 6071.0 Ang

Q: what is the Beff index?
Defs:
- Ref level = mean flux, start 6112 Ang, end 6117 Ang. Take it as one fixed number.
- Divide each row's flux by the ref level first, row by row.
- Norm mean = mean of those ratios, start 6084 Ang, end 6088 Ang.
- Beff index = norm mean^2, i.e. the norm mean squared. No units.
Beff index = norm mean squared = 1.14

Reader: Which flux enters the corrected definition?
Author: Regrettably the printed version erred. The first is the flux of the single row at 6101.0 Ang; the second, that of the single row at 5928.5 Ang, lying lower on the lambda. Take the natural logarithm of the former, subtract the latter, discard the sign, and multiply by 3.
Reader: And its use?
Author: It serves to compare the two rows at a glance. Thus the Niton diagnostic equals 81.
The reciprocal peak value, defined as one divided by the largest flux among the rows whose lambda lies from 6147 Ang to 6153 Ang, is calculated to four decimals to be 0.0271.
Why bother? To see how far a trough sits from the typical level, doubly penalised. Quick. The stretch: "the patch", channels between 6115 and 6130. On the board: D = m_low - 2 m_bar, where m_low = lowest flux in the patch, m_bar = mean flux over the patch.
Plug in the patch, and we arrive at -36.7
